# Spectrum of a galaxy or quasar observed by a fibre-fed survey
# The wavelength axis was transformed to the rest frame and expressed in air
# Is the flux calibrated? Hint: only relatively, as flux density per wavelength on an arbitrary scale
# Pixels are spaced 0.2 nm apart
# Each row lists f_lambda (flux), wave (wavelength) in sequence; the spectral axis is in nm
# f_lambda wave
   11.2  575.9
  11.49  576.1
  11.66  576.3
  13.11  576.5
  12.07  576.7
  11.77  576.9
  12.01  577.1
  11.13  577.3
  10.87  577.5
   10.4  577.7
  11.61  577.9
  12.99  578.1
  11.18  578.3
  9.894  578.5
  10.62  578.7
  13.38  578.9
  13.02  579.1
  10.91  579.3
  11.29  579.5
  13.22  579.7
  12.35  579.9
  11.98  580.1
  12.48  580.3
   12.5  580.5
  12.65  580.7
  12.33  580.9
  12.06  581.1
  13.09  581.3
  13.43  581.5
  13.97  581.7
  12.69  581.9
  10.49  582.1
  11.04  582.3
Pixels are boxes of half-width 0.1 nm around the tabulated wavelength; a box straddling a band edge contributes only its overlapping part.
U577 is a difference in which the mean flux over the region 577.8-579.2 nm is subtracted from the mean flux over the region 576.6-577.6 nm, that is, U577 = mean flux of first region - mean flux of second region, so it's -0.24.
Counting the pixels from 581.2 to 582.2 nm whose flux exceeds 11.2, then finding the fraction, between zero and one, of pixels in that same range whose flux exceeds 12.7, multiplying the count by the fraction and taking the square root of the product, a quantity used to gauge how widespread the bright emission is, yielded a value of 1.5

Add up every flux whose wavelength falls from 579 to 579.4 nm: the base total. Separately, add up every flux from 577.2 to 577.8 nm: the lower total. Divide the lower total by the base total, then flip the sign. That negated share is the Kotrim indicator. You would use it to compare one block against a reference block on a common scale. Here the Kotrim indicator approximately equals -1.4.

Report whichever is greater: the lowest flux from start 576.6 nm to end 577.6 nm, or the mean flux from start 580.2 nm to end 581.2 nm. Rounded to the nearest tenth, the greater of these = 12.4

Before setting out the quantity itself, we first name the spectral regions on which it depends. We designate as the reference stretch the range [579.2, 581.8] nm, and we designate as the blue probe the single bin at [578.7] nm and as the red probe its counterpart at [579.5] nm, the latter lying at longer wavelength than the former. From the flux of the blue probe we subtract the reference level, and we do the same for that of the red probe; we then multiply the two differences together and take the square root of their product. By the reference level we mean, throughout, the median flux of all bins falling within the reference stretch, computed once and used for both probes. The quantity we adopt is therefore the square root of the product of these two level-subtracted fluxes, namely 1.49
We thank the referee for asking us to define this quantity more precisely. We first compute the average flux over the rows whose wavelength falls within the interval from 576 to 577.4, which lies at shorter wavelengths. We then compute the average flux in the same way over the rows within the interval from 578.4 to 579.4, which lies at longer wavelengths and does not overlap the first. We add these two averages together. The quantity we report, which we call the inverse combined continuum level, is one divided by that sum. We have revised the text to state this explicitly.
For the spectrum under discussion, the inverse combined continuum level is 0.0426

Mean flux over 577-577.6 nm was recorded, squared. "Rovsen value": 129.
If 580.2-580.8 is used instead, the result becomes 157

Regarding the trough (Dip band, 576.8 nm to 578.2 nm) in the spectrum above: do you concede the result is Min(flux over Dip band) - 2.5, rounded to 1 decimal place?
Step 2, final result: 7.9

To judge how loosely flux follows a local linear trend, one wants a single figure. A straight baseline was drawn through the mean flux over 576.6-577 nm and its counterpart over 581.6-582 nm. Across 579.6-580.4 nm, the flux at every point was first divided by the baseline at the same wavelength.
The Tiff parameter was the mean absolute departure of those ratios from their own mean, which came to 0.03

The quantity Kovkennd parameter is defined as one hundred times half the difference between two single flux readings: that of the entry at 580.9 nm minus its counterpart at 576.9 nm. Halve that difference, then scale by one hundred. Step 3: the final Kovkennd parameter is 28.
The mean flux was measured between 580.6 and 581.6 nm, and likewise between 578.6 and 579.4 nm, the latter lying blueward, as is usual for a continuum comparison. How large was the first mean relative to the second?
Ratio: 1.061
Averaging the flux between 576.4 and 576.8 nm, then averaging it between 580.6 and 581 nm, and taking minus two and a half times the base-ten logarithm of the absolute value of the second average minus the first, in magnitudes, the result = 2.5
